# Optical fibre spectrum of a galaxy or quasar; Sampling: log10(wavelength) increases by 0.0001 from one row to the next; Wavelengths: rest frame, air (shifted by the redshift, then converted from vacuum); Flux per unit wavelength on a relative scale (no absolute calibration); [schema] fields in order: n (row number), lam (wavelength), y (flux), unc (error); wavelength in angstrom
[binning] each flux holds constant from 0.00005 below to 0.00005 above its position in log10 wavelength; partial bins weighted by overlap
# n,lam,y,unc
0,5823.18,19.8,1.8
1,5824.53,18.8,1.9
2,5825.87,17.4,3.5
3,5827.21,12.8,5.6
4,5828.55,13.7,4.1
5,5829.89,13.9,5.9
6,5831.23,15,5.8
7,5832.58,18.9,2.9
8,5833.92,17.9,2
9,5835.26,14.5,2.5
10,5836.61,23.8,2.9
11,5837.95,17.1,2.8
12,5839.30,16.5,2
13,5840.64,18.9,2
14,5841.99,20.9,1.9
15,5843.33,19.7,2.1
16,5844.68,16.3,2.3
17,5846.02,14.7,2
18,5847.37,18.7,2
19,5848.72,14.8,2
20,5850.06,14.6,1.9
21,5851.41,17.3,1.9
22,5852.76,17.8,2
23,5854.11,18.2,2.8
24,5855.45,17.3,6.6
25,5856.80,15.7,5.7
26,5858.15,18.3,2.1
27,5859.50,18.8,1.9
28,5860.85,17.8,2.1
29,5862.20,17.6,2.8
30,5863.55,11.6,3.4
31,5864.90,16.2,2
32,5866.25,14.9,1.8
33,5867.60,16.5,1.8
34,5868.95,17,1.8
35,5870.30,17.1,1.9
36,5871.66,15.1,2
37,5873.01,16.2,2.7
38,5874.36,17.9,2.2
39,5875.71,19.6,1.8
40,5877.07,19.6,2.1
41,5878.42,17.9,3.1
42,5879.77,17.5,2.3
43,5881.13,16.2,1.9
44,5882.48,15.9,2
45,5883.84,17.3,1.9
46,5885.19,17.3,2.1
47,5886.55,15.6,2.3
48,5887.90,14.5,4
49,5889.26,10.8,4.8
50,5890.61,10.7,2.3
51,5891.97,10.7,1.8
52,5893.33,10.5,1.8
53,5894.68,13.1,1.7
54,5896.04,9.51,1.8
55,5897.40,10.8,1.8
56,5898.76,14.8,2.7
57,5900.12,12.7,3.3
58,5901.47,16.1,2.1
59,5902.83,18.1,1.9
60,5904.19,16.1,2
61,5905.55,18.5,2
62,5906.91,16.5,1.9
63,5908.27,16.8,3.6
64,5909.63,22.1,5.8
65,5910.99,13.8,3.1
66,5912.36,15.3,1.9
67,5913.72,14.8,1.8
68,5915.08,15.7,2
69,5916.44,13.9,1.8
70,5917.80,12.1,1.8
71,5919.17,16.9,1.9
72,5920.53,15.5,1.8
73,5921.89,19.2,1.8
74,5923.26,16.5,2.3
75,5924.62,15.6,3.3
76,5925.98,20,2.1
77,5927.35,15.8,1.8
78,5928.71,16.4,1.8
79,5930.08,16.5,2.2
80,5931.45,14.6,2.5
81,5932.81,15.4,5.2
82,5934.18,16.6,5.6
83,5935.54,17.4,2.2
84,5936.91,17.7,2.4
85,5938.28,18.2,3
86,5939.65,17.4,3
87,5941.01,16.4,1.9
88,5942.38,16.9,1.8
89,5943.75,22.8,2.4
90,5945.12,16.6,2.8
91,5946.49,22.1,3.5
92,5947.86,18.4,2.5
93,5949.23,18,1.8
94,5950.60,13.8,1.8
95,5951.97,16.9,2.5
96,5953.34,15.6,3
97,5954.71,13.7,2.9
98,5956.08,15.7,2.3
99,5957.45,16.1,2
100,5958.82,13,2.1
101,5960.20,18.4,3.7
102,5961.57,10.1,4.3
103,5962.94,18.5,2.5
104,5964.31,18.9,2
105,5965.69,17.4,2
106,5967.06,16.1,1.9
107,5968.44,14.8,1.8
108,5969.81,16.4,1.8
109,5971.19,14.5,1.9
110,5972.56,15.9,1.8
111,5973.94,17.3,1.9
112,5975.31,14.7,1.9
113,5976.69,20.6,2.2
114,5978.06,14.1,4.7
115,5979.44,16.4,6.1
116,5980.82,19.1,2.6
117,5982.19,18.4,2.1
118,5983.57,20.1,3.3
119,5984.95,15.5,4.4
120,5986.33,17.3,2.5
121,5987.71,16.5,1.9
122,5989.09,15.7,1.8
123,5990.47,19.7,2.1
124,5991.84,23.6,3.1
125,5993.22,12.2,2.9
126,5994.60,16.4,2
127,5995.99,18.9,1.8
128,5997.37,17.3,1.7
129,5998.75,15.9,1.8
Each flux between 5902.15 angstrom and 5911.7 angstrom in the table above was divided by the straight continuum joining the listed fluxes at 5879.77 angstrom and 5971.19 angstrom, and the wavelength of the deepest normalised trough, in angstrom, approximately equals 5910.99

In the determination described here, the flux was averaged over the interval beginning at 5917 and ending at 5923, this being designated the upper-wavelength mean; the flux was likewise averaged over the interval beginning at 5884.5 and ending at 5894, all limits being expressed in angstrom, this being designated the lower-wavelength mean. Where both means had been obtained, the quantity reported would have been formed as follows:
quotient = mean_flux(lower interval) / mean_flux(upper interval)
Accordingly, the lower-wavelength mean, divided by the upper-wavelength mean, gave 0.81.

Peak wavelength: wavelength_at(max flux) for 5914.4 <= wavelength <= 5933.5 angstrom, 5925.98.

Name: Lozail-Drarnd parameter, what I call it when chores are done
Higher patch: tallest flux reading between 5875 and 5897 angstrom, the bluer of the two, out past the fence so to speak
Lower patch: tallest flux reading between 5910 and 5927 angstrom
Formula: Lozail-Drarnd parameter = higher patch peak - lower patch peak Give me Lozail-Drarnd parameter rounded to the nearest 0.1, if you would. -0.4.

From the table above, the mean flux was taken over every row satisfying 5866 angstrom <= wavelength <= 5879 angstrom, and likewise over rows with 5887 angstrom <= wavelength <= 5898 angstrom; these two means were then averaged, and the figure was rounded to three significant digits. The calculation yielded 14.3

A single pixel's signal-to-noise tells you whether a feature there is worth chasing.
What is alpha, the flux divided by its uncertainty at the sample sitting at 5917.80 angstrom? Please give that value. 6.72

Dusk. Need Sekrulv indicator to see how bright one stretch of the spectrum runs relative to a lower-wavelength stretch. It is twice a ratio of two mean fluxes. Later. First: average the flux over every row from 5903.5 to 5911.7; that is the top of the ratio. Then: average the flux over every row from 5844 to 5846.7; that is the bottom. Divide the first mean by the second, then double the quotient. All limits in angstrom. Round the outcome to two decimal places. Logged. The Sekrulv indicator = 2.23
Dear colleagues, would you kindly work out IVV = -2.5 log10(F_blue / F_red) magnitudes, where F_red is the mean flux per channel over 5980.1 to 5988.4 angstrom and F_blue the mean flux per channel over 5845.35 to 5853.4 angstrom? 0.10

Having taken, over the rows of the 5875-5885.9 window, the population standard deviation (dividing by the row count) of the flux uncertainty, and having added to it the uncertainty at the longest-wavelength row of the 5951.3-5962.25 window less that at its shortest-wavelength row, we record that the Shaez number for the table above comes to 2.2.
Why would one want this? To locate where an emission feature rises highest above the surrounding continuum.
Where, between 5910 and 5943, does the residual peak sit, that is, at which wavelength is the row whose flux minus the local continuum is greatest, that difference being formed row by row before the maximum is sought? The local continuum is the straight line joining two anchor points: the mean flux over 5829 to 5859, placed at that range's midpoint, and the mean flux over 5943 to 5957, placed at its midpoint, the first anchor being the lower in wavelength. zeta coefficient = 5925.98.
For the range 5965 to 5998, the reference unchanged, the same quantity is 5991.84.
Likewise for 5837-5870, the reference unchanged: 5841.99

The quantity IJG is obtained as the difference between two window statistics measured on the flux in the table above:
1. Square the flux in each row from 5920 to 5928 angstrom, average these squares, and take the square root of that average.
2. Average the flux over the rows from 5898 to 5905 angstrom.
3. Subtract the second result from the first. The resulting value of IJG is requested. 1.6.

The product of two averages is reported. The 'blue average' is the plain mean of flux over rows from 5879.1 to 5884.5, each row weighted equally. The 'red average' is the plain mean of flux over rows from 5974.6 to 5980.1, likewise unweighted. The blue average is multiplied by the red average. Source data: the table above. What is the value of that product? 275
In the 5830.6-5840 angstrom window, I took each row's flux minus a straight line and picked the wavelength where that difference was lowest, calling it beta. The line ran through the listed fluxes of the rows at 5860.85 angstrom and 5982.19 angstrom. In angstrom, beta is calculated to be 5835.26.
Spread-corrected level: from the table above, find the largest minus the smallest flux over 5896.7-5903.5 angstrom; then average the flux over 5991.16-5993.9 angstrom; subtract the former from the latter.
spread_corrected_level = 10.6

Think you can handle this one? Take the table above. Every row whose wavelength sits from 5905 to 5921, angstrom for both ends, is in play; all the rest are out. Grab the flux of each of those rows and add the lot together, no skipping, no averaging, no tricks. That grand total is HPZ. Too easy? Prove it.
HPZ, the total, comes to 192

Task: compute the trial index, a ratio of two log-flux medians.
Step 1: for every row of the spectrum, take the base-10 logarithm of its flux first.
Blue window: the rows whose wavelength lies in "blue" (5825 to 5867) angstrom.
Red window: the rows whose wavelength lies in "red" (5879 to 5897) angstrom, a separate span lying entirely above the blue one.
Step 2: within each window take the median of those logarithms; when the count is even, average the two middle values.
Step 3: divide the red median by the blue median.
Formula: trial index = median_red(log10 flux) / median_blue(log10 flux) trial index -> 0.94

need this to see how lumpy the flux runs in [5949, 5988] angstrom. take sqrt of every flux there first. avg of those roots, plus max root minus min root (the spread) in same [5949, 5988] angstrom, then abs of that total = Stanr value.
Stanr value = 5.39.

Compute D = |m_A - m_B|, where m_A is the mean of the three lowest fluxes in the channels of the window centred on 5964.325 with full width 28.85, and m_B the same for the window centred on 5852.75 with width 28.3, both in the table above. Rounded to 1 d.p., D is 1.4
